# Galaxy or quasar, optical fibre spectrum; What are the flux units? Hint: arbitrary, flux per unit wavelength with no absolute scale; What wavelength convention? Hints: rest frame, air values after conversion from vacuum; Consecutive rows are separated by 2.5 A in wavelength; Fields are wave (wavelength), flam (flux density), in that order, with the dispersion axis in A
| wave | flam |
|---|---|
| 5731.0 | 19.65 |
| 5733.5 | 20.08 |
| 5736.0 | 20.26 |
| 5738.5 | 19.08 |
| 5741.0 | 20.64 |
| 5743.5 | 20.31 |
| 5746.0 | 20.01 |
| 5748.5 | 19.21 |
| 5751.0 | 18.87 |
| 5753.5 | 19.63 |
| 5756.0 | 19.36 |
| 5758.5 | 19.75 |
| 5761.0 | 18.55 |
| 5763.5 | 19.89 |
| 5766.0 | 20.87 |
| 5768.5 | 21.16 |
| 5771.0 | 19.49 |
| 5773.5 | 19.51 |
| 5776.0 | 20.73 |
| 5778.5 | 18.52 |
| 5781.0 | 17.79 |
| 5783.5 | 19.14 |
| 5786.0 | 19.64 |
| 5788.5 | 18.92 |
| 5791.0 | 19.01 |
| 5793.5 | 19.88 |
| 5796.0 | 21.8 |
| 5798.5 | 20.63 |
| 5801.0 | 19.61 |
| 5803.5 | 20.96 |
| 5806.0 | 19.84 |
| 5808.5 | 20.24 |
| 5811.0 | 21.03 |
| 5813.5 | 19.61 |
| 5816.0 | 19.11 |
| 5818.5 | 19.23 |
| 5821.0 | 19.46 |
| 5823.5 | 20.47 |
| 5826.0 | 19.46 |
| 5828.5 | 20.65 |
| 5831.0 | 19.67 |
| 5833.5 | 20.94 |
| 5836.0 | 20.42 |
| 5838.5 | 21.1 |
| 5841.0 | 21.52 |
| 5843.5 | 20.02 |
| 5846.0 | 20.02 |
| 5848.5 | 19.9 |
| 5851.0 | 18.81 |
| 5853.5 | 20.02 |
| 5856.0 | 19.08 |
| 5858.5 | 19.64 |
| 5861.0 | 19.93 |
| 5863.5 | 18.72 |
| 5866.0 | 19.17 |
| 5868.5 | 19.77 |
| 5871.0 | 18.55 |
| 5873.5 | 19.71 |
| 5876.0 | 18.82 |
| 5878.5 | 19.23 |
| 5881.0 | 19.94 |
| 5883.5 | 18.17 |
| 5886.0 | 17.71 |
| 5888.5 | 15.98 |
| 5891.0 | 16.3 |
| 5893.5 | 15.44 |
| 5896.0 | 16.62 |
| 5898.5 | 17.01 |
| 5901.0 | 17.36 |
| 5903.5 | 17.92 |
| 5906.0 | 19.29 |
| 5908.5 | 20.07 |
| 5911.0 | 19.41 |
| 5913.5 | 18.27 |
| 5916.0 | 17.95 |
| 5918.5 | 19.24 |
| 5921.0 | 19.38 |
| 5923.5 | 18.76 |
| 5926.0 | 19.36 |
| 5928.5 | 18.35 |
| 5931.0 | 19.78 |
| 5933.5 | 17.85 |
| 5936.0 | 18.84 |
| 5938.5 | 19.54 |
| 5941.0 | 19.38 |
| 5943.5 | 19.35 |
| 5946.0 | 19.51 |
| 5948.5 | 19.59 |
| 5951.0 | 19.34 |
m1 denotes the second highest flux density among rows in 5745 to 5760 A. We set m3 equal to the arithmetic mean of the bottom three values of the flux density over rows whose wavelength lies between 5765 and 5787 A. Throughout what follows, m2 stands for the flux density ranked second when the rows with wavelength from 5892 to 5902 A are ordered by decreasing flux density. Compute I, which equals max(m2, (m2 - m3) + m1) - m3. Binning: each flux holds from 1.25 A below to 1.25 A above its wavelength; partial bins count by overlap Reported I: -0.2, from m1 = 19.75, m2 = 17.01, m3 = 18.5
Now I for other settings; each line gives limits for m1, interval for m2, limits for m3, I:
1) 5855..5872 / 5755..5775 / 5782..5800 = 2.6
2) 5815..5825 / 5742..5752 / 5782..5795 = 1.4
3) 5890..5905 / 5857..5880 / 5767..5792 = 1.4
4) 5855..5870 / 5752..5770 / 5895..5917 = 6.6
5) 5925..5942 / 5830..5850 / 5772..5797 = 3.8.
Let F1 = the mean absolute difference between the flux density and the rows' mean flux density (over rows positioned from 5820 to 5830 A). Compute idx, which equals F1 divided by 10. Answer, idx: 0.055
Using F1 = 0.55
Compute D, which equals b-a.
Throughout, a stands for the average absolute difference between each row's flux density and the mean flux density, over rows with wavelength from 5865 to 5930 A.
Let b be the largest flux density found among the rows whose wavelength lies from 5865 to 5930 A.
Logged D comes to 19.0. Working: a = 1.0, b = 20.07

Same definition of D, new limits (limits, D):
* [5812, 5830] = 20.2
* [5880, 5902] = 18.9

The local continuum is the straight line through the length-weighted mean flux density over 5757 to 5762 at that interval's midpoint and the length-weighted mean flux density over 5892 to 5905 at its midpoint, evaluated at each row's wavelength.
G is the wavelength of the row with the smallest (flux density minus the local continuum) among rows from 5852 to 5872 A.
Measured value 5871.0 A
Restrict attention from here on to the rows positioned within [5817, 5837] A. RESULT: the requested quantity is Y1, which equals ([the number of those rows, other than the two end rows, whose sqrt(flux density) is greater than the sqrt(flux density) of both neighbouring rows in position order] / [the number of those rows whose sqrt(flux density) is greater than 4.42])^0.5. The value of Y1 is 0.77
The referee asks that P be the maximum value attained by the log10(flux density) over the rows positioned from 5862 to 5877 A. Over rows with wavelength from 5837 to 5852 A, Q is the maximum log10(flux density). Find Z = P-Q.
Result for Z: -0.037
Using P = 1.30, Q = 1.333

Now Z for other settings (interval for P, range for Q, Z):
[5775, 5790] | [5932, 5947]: 0.026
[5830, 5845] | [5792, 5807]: -0.006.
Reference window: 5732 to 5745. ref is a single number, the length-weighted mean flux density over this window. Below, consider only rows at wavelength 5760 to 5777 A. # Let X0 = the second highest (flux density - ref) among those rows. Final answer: 0.81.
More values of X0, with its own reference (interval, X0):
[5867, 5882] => -0.29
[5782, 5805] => 0.90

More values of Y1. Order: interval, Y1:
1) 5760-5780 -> 0.71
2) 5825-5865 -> 0.65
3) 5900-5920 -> 1.00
